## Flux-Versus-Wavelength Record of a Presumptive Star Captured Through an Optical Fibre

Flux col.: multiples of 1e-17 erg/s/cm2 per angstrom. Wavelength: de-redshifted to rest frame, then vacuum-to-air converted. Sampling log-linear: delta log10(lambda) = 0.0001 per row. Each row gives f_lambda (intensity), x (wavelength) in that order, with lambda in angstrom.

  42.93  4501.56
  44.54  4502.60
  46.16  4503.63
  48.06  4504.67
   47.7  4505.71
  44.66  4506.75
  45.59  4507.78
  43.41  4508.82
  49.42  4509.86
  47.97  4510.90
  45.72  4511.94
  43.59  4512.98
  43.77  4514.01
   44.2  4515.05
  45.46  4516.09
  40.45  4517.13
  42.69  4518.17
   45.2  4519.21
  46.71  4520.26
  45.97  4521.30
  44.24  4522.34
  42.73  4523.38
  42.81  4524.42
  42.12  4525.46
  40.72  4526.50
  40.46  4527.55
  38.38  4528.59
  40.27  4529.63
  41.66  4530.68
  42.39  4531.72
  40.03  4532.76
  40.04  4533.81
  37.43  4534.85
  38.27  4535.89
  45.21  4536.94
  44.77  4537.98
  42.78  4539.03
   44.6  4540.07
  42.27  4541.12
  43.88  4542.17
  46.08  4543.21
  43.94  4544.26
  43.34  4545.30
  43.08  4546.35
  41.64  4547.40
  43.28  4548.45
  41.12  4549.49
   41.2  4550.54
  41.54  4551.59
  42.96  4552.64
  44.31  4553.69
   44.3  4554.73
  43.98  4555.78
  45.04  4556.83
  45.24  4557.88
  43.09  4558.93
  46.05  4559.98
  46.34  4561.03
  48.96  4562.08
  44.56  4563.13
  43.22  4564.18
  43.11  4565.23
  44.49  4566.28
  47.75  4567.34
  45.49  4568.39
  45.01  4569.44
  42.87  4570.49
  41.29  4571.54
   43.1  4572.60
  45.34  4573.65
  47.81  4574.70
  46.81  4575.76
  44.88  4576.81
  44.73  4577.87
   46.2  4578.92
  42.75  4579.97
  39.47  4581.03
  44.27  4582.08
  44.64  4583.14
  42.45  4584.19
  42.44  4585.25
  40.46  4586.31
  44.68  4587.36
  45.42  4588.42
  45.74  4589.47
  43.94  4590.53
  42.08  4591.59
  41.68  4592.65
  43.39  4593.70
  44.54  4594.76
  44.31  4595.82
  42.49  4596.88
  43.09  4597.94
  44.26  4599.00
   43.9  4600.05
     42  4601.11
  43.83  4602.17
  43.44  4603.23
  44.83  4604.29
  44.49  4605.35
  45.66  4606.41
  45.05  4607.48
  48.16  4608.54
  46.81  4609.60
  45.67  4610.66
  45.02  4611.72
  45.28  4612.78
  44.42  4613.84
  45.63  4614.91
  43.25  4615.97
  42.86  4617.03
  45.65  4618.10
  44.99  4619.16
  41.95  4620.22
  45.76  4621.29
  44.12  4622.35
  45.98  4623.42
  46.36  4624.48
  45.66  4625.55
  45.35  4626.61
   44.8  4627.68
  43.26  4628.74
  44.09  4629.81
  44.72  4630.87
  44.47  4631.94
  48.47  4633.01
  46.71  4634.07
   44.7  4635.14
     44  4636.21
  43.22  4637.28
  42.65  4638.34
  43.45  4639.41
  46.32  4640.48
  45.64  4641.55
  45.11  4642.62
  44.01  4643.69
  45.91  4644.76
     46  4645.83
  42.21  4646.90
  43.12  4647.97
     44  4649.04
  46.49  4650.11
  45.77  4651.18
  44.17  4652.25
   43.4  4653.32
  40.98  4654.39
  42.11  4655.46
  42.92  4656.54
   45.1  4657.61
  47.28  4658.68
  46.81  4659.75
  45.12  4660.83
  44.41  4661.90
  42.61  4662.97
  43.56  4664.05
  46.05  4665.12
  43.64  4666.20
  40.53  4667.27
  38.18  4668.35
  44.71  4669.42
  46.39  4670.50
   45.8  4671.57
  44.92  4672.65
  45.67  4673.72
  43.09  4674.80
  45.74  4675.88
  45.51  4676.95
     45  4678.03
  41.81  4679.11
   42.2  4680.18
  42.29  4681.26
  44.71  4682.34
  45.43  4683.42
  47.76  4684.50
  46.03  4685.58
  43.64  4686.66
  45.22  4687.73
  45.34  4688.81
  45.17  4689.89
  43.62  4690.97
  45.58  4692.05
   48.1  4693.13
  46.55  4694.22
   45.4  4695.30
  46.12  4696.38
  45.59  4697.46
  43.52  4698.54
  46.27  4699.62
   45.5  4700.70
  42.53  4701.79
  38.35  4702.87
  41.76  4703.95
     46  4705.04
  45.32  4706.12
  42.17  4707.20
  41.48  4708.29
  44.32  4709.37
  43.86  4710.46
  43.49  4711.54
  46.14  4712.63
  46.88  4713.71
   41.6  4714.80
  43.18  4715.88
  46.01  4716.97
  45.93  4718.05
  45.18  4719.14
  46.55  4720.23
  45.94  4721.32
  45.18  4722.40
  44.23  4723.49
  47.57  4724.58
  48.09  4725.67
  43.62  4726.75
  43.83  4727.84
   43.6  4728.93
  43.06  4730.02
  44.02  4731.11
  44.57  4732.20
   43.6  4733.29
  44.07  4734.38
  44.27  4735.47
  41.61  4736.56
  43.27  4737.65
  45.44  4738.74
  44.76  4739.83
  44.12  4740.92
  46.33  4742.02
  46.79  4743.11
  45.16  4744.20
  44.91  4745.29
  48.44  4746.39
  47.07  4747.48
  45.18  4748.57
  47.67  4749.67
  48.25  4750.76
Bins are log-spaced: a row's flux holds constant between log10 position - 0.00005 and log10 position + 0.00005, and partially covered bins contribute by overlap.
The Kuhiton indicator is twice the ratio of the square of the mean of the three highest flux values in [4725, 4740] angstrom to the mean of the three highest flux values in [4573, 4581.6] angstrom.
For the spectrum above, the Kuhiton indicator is 90.5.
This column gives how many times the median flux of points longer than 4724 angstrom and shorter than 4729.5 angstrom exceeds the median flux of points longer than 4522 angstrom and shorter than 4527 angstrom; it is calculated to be 1.03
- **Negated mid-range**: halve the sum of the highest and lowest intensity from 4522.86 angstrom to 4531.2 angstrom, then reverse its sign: -40.6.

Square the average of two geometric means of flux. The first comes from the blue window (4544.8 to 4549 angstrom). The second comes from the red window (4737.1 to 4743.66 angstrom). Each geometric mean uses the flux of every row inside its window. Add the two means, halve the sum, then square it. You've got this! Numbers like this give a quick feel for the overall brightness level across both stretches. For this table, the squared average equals 1933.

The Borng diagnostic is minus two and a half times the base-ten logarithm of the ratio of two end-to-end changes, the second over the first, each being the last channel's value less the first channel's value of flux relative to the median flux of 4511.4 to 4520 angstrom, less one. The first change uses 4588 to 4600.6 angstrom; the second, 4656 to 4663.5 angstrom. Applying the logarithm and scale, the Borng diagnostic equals 1.7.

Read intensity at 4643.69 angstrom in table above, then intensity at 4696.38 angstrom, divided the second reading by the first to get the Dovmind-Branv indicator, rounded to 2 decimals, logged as 1.05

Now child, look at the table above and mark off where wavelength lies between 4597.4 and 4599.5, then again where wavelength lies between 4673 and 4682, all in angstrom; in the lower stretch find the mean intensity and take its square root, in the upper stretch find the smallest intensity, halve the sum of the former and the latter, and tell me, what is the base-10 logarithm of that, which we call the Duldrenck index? 1.38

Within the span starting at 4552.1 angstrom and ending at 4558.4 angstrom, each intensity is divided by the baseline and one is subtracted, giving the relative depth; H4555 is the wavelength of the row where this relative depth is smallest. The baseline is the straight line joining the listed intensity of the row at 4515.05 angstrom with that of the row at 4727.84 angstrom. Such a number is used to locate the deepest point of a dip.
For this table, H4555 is 4552.64 angstrom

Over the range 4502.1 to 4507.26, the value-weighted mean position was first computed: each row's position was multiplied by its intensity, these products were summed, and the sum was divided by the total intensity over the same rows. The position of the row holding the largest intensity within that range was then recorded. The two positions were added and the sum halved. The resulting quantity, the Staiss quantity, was 4504.7 angstrom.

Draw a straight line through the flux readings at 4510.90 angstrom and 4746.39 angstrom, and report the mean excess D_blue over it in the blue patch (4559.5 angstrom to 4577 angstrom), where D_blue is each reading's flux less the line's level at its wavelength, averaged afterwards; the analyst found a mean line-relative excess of -2.96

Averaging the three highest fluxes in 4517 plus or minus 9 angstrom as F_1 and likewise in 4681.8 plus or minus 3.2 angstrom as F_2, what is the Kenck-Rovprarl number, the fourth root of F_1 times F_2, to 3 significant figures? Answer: 6.85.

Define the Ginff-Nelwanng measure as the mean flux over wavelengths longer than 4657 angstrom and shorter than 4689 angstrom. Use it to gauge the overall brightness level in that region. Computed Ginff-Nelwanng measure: 44.5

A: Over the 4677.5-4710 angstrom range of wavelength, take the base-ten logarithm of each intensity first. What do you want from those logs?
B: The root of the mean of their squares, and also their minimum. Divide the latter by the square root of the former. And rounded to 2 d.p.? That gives 1.23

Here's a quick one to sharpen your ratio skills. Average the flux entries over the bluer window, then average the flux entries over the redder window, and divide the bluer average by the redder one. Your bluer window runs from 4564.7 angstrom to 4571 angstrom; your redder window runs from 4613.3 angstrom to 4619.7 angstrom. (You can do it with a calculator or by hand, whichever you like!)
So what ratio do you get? 1.01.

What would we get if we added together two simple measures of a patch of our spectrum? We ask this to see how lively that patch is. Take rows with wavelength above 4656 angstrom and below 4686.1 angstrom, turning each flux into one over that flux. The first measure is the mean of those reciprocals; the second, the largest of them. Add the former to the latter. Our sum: 0.0488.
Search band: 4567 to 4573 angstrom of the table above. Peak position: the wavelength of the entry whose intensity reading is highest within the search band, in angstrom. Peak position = 4567.34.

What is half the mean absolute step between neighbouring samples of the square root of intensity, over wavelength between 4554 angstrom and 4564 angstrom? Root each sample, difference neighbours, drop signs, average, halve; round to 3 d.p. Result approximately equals 0.065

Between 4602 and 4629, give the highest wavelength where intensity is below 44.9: 4628.74 angstrom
